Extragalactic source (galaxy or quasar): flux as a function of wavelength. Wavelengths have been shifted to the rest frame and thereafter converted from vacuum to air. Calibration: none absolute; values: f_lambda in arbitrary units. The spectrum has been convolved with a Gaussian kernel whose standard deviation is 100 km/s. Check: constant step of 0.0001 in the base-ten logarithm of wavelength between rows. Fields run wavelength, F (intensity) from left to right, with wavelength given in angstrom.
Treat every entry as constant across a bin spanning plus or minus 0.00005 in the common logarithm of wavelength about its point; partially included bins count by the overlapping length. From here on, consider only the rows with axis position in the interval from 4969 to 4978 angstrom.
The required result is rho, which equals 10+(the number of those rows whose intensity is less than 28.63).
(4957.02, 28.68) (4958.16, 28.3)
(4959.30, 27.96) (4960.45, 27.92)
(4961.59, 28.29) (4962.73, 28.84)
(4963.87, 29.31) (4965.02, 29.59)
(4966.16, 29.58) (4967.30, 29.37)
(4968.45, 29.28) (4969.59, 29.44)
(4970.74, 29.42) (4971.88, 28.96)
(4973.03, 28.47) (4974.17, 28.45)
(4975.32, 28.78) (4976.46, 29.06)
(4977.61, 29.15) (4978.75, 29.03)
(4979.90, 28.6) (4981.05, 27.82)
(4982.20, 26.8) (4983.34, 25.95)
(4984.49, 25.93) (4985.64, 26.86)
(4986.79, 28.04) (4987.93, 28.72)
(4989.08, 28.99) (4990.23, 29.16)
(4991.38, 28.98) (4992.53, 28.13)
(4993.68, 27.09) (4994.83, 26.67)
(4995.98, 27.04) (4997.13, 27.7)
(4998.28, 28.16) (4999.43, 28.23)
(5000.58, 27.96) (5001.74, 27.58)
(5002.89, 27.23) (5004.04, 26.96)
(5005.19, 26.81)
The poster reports 12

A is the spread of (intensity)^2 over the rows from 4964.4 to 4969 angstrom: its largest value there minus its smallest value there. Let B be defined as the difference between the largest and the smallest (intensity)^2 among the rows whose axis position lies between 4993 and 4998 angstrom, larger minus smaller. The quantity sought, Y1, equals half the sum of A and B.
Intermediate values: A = 18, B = 56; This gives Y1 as 37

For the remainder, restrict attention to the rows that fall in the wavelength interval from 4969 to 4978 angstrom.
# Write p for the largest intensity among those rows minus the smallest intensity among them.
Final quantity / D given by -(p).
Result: -1.0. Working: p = 1.0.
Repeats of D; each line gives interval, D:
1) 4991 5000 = -2.3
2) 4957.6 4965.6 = -1.7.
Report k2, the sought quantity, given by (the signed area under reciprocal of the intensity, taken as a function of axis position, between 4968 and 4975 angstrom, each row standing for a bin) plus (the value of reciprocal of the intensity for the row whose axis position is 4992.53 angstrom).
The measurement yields 0.277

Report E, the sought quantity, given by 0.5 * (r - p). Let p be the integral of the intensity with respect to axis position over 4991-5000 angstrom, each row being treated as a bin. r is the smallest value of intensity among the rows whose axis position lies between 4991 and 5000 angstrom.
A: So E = -111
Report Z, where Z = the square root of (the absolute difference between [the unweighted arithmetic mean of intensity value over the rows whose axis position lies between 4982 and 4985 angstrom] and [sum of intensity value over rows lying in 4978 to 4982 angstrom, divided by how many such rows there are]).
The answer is 1.5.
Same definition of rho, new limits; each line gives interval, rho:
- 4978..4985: 15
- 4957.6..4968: 14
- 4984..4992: 13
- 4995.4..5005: 18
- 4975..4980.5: 11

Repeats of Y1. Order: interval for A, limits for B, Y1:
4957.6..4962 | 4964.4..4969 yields 20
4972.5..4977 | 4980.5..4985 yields 68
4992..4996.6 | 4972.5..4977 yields 58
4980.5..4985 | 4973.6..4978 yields 71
